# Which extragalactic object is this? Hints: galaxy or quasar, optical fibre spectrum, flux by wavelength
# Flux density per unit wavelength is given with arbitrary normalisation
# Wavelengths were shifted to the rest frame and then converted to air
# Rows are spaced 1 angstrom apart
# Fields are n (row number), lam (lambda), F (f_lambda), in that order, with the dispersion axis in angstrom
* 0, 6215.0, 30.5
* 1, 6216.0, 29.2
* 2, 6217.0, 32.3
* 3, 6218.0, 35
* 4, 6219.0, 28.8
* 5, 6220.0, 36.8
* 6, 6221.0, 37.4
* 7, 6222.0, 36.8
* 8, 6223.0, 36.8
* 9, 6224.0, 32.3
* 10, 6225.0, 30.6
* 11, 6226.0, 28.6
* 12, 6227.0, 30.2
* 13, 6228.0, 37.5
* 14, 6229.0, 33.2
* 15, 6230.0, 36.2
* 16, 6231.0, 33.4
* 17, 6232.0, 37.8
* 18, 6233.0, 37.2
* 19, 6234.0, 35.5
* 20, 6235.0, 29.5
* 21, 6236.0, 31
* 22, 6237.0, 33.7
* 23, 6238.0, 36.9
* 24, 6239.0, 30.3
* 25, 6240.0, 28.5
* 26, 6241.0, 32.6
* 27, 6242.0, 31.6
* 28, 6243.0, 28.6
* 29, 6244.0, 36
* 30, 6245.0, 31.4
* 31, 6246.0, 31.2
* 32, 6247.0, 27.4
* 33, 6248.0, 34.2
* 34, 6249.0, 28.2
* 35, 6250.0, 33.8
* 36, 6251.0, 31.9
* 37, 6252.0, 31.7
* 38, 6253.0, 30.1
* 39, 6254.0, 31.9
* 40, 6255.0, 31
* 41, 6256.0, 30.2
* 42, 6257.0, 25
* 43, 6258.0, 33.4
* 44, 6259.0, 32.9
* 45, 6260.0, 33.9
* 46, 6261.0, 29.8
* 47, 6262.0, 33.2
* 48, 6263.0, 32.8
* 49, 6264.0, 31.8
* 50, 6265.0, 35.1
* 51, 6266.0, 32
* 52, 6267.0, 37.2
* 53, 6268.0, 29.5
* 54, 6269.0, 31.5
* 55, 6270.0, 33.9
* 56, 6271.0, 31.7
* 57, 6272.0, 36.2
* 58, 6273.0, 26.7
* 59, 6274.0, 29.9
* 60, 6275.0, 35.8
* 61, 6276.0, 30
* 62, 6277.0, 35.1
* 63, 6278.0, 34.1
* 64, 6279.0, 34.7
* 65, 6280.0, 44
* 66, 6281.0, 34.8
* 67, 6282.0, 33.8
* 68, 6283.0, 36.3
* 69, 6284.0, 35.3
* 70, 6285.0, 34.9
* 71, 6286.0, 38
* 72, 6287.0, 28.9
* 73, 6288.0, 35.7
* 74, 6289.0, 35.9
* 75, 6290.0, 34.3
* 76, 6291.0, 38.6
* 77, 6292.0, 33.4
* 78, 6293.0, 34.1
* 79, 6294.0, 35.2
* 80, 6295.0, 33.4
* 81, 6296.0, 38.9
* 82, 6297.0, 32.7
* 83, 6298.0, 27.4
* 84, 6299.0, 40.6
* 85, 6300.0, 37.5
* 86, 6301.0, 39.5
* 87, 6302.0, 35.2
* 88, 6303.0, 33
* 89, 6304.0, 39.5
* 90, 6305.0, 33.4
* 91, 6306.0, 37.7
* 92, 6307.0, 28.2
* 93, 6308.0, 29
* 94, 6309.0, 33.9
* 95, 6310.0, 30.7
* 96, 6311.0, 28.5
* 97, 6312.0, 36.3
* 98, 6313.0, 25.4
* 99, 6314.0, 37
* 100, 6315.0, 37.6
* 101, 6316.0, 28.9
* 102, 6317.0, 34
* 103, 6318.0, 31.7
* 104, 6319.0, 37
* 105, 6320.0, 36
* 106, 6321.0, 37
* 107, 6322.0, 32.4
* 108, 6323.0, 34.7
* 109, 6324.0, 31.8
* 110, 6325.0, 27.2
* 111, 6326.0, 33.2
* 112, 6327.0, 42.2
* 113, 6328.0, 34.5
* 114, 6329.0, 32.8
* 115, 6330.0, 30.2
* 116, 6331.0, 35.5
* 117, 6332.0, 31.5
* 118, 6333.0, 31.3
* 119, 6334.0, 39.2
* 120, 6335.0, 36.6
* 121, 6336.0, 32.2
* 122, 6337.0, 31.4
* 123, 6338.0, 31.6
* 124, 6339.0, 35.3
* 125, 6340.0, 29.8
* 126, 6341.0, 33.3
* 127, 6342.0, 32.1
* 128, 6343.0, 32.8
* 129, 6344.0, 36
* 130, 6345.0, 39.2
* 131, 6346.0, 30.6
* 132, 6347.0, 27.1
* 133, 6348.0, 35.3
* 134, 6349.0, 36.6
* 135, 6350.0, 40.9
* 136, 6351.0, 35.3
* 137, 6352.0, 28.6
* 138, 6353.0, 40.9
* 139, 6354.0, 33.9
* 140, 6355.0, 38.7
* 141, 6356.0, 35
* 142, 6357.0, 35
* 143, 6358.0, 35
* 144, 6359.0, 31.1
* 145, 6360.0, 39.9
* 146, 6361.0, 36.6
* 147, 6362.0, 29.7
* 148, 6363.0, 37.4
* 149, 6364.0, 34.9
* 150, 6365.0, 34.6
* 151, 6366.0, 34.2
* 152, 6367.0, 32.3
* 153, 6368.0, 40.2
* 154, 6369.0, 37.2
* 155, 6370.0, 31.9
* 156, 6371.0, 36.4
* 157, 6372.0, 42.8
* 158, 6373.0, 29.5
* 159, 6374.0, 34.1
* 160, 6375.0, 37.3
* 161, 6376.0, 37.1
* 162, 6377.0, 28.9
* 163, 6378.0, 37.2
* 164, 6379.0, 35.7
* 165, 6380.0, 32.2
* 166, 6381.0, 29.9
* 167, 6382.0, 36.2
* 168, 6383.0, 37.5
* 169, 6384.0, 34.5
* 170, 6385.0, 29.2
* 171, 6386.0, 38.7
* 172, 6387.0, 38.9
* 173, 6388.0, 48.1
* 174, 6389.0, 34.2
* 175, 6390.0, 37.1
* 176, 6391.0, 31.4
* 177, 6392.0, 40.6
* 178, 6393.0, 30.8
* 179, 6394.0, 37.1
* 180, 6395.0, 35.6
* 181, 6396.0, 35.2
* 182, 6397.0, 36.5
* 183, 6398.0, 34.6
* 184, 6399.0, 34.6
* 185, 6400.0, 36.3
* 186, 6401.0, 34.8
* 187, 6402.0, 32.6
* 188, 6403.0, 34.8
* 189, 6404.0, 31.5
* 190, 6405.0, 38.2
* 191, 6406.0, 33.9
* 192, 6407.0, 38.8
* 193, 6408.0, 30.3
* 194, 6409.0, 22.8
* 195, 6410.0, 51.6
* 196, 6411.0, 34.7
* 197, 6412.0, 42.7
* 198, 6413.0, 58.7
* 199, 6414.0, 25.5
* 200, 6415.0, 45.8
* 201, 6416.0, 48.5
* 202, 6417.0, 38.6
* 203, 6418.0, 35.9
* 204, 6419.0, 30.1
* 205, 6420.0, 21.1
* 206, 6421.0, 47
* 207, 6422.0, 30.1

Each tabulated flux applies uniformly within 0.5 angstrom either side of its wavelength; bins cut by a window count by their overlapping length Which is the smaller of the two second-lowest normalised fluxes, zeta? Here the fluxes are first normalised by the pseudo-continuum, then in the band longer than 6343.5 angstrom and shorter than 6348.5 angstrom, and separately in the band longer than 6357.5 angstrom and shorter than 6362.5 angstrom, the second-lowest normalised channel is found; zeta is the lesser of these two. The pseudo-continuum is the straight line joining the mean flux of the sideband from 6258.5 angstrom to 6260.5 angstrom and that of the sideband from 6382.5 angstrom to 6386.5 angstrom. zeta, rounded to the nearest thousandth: 0.887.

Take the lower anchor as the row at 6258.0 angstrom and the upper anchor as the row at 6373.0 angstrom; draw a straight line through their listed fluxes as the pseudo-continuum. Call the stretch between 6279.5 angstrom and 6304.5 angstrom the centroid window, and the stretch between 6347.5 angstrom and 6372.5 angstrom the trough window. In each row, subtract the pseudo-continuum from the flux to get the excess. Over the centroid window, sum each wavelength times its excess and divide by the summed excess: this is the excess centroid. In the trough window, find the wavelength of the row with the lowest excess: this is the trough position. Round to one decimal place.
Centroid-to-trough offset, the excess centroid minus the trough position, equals -59.7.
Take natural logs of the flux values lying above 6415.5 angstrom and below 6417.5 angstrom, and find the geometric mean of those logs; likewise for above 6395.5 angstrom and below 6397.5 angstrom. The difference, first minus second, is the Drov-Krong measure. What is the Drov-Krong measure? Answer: 0.19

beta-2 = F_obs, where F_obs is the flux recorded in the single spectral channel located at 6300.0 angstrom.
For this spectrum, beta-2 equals 37.5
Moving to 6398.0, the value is 34.6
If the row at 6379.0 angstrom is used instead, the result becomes 35.7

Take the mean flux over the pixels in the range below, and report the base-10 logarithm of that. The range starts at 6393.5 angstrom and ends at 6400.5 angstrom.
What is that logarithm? 1.553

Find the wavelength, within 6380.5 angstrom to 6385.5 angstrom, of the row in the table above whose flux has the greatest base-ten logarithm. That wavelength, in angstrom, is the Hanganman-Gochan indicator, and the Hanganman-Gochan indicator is 6383.0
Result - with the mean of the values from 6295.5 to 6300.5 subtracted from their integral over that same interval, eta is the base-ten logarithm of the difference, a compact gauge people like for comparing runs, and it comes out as 2.15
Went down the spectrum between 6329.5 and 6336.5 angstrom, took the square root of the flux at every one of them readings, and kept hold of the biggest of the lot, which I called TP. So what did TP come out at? 6.26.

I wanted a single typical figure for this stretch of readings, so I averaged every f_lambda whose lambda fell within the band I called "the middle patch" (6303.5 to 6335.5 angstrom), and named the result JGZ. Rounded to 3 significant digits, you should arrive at 33.6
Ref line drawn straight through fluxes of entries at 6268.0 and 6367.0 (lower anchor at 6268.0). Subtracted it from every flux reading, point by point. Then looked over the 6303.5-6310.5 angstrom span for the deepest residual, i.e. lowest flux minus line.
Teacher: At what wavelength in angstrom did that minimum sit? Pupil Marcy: 6307.0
